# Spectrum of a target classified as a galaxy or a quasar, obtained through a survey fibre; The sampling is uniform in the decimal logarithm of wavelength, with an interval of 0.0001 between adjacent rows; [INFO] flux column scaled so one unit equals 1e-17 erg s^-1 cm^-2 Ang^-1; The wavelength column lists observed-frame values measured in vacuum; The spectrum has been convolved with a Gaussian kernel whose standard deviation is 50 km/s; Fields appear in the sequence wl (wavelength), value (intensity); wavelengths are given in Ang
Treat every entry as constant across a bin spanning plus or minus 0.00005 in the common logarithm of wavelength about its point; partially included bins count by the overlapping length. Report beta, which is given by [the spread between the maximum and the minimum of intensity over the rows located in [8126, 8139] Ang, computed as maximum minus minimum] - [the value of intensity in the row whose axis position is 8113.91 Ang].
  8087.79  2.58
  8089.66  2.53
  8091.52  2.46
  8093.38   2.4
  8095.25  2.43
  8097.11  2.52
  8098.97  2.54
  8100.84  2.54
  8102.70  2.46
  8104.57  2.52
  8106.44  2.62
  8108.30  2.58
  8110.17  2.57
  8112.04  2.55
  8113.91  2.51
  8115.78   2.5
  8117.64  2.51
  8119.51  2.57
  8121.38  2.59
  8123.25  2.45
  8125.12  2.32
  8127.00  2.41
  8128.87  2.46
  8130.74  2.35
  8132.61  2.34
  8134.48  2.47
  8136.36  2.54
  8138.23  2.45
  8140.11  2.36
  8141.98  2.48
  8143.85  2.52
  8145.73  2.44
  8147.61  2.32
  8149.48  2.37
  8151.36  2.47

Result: -2.31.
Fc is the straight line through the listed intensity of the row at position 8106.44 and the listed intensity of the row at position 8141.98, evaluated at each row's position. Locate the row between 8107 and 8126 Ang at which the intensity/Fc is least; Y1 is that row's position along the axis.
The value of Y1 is 8125.12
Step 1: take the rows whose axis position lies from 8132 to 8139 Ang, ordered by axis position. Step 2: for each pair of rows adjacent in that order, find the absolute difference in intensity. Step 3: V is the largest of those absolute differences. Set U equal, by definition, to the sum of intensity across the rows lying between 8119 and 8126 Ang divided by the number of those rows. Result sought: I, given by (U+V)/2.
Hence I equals 1.31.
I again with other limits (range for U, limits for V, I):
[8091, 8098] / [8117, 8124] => 1.30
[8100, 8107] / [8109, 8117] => 1.29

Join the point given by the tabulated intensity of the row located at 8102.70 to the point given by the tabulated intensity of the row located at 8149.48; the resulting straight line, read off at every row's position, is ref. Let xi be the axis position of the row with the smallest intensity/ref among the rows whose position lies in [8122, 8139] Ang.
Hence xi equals 8125.12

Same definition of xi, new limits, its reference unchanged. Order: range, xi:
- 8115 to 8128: 8125.12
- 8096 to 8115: 8102.70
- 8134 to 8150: 8147.61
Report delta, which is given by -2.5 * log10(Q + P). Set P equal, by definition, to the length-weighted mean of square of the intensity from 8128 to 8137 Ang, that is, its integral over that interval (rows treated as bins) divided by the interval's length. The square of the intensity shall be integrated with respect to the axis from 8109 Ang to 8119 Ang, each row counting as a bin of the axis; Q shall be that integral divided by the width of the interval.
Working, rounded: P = 5.9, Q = 6.41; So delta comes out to -2.73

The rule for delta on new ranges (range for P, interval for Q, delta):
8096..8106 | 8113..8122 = -2.77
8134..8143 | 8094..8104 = -2.72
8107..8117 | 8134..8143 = -2.75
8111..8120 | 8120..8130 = -2.73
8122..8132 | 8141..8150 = -2.67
